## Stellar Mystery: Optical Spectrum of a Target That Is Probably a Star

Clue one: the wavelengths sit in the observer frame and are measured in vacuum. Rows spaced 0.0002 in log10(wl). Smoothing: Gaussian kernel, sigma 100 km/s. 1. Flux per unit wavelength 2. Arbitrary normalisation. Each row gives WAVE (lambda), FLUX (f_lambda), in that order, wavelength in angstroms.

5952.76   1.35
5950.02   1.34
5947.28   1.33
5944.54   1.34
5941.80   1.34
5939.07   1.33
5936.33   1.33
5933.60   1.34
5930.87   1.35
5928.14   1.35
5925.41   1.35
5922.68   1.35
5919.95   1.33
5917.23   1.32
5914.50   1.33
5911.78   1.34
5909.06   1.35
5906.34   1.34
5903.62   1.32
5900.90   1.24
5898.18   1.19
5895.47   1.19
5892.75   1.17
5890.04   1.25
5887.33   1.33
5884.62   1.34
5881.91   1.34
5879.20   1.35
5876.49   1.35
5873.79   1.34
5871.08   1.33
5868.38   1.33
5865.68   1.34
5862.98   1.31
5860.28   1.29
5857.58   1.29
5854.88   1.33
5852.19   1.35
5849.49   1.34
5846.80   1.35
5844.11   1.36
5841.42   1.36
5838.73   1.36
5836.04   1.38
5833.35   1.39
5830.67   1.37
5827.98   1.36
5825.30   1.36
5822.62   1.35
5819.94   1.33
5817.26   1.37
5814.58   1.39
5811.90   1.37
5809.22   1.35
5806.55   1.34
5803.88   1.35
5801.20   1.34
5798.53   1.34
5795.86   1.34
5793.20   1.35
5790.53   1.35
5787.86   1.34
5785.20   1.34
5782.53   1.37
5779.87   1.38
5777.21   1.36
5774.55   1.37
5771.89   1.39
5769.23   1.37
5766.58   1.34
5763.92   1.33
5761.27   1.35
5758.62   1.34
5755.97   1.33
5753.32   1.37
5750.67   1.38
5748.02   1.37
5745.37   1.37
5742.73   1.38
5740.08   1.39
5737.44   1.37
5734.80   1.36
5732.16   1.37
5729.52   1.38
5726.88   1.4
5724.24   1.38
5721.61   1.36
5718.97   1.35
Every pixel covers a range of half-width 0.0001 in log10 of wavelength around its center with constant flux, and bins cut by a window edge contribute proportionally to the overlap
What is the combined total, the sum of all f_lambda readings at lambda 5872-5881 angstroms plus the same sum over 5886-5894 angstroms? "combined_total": 7.79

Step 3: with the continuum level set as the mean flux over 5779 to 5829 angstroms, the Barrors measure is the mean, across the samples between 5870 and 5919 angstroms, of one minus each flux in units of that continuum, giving 0.039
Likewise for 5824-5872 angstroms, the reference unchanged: 0.007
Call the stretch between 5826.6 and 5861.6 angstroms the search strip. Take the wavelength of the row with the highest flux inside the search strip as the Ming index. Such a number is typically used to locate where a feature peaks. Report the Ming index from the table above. 5833.35 angstroms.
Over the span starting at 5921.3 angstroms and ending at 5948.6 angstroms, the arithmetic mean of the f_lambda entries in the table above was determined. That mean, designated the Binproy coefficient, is 1.341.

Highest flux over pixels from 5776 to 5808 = 1.38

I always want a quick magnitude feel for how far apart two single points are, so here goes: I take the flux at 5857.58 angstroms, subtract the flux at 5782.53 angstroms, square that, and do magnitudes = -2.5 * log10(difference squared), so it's 5.5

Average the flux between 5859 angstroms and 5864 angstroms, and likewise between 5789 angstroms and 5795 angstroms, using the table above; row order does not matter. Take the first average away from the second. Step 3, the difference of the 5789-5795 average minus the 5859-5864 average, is 0.050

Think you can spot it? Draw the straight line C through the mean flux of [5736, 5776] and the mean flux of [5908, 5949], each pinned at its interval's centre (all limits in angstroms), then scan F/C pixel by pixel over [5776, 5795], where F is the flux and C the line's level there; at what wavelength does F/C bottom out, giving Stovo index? 5785.20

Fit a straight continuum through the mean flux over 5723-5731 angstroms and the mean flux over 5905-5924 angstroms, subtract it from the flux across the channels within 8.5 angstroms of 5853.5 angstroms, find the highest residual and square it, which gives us 0.0000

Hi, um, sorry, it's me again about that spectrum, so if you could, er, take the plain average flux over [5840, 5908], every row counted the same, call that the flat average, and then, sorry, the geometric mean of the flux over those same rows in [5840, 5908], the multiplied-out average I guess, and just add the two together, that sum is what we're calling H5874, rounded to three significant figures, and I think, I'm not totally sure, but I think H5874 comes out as 2.62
